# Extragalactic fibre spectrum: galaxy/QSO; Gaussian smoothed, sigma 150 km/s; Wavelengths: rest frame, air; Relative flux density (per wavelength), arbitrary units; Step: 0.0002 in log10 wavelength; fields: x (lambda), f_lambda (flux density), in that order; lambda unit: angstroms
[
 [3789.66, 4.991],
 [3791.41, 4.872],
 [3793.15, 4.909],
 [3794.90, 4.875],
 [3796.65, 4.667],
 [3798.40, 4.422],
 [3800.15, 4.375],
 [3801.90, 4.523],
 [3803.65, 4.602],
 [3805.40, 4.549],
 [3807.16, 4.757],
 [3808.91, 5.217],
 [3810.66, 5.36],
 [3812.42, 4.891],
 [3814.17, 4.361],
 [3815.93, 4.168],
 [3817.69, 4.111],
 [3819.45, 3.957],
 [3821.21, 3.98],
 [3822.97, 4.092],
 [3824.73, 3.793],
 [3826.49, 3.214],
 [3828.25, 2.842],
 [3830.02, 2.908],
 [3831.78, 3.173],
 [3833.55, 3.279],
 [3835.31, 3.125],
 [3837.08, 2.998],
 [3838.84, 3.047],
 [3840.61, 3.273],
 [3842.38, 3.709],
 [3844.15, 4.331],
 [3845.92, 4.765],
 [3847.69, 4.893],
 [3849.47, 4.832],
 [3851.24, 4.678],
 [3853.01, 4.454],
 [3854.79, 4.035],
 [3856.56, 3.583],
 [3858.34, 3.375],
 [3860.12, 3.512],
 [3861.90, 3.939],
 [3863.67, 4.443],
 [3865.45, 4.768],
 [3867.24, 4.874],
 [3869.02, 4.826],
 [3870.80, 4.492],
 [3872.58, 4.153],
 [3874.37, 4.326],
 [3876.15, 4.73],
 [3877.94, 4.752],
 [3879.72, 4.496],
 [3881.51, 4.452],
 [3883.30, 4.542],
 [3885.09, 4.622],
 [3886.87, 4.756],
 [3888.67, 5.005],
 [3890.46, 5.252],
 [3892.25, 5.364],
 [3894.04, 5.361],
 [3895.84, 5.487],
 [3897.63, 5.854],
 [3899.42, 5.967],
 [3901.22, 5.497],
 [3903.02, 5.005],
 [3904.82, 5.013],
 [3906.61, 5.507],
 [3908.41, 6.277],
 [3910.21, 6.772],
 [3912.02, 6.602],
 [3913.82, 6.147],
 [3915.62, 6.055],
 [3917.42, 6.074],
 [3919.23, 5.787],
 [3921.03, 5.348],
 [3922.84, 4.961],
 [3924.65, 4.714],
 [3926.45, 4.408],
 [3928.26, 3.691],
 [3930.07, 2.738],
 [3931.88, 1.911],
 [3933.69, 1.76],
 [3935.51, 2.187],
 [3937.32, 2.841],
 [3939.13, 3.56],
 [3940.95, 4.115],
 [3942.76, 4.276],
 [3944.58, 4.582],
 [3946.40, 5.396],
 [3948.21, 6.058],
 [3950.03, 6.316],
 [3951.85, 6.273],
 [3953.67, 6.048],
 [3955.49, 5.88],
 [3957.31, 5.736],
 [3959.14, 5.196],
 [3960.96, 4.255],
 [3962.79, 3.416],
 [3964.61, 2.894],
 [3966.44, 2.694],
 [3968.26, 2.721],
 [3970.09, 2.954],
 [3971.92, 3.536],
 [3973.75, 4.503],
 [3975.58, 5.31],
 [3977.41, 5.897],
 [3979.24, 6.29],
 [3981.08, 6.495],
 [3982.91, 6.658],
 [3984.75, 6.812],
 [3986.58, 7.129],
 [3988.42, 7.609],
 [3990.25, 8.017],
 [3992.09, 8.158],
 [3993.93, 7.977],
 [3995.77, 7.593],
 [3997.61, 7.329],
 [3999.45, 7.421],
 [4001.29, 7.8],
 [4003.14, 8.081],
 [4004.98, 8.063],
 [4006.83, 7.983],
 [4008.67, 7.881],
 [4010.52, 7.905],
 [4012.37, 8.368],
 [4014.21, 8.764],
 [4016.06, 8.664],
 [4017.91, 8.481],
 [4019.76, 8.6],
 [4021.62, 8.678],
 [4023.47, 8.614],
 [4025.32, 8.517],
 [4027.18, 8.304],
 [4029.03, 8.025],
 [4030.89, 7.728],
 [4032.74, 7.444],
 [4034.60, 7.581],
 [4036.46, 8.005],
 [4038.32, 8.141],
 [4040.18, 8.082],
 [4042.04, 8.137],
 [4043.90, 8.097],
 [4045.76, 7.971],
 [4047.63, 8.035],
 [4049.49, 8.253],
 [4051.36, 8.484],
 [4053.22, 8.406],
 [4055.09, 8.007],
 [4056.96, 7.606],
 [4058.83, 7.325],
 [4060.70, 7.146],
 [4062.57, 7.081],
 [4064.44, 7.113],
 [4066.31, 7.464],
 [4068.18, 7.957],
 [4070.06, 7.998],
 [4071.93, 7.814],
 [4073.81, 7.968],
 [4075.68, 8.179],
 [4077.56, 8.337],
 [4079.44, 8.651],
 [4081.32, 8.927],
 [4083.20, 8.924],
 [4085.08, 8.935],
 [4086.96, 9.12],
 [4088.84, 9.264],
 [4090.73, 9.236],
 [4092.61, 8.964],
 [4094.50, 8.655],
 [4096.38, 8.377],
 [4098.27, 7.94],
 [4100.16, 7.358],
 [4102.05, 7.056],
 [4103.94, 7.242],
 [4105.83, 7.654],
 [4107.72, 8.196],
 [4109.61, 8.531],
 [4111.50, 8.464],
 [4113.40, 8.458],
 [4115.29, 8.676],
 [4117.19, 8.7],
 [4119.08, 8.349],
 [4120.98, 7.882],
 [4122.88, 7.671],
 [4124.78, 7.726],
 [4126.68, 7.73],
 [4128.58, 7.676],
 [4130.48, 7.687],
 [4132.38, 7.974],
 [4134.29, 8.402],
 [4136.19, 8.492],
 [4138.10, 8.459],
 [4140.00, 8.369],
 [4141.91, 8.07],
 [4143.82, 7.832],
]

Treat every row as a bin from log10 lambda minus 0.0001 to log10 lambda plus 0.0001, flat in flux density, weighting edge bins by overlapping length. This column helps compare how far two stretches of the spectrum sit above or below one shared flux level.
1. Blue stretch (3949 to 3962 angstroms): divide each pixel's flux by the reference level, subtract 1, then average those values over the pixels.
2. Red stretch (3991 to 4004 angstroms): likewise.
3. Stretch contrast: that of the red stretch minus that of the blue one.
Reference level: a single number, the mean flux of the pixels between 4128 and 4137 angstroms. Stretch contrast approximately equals 0.3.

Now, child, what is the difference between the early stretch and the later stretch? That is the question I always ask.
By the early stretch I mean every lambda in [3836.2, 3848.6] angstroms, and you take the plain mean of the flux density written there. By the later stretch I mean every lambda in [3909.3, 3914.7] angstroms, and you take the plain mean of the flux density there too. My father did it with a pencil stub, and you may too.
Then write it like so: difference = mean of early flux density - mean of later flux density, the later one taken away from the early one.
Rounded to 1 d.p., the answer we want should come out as -2.6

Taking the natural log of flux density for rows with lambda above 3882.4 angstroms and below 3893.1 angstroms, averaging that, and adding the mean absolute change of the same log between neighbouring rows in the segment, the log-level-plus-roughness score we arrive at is 1.6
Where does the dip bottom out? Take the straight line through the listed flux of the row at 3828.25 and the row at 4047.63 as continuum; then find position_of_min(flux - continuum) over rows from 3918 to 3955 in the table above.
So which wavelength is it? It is 3933.69 angstroms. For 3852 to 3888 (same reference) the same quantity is 3858.34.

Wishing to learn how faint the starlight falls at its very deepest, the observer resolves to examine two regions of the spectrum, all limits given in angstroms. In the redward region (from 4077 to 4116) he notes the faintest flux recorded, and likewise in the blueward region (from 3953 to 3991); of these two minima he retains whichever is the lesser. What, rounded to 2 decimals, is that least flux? 2.69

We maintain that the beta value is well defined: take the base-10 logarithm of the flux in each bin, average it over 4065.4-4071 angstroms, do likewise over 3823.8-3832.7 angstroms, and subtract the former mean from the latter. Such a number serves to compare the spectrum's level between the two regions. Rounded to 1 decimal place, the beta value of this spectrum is -0.4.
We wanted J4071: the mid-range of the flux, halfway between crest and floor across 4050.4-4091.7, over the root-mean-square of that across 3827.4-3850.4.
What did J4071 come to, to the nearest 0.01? 2.20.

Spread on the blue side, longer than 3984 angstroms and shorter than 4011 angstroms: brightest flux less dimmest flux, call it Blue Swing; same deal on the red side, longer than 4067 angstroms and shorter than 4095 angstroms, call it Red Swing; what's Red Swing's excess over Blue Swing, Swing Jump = 0.10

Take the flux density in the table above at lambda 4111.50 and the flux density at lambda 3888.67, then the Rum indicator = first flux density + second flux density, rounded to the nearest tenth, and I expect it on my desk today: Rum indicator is 13.5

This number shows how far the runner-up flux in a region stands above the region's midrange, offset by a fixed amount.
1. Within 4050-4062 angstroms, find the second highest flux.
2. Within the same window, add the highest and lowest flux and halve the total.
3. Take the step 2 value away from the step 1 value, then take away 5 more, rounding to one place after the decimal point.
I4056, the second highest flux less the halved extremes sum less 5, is -4.4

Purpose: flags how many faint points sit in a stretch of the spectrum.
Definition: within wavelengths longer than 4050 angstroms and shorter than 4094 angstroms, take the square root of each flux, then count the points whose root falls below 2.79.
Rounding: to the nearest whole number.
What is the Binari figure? 6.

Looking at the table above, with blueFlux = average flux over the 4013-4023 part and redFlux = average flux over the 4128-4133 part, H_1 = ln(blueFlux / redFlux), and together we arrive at 0.10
